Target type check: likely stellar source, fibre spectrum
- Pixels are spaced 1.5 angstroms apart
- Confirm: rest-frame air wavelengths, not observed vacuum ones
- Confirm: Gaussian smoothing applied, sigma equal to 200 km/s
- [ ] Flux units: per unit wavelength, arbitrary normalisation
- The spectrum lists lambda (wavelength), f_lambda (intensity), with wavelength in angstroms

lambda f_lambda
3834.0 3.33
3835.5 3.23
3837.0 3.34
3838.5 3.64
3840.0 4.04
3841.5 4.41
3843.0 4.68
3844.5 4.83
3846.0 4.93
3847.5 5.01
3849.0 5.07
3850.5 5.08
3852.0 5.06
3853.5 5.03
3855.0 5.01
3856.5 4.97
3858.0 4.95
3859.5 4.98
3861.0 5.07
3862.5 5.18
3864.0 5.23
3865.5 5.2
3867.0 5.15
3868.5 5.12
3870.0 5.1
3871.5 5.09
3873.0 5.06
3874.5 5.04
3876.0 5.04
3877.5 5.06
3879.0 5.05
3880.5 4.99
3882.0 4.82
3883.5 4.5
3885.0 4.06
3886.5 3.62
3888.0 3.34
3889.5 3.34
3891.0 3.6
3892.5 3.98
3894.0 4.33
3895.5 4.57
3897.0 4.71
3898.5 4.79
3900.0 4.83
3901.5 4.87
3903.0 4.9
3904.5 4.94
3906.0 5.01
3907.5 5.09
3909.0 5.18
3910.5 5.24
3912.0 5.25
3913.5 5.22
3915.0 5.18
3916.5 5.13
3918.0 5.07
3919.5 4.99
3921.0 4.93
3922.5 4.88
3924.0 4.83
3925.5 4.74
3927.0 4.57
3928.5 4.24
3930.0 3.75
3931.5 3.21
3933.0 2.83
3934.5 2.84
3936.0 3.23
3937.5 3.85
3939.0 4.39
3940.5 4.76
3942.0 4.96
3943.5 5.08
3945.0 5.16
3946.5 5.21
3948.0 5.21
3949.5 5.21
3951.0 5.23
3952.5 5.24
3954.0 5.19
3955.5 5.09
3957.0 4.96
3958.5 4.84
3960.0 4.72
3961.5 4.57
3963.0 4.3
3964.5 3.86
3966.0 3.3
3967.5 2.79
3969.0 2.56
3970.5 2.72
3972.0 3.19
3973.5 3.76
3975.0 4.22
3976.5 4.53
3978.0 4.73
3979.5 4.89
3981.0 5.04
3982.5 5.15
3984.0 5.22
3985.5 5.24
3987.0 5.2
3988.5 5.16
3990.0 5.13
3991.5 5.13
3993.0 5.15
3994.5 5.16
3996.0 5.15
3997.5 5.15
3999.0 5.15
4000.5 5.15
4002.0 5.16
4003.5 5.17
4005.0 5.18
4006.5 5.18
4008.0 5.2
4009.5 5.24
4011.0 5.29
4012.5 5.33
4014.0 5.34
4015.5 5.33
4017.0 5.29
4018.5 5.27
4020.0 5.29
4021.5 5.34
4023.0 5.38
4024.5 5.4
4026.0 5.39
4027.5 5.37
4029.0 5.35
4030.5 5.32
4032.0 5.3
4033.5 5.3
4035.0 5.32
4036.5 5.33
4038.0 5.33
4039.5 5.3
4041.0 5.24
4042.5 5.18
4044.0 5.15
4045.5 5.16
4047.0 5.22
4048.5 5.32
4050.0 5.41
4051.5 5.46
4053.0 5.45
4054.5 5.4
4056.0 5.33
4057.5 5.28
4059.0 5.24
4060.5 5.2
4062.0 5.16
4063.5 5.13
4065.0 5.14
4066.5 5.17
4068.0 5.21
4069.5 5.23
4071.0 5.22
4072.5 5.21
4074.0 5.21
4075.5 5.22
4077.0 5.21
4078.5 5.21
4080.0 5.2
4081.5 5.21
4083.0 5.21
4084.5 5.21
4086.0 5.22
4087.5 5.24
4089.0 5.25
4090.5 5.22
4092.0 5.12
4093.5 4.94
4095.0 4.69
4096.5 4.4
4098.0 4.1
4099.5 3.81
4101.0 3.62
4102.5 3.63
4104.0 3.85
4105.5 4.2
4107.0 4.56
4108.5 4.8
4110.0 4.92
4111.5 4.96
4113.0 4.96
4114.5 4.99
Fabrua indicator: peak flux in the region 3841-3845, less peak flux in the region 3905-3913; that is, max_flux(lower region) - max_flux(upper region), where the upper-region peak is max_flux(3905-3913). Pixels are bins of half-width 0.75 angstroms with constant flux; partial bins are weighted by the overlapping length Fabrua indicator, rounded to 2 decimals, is -0.42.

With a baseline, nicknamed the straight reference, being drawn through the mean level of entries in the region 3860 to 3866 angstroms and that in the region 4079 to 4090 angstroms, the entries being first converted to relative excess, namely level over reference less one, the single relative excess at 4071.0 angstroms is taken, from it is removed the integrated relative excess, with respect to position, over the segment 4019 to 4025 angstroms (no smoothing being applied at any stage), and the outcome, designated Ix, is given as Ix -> -0.17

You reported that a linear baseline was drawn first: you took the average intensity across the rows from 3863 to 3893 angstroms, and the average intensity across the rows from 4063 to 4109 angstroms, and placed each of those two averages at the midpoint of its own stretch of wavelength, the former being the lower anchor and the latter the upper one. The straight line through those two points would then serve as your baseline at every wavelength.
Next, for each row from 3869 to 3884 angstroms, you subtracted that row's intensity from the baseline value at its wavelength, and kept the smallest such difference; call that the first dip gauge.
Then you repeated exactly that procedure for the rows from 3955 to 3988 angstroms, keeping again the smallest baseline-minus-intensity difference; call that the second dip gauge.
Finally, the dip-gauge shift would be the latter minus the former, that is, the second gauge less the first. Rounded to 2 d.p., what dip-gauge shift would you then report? -0.01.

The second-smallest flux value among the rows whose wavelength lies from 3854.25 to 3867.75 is 4.97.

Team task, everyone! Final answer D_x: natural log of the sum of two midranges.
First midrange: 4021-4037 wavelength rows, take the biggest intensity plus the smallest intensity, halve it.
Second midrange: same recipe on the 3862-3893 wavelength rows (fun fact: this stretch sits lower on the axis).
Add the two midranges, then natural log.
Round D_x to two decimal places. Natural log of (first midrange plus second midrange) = 2.27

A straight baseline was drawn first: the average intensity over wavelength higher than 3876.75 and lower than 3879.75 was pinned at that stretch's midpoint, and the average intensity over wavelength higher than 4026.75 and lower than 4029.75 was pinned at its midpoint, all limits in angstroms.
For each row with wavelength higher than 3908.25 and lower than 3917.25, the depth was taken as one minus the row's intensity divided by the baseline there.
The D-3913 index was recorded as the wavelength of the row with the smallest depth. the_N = 3912.0 angstroms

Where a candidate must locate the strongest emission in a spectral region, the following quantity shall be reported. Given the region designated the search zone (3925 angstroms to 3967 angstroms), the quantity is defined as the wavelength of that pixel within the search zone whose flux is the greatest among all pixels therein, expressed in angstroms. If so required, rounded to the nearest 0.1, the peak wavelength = 3952.5 angstroms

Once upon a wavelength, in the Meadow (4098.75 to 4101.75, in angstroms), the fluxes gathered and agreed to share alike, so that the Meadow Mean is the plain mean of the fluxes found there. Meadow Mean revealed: 3.7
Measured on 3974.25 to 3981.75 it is 4.7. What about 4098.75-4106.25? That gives 3.8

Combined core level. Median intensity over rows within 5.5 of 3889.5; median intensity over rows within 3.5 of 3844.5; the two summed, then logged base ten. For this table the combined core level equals 0.93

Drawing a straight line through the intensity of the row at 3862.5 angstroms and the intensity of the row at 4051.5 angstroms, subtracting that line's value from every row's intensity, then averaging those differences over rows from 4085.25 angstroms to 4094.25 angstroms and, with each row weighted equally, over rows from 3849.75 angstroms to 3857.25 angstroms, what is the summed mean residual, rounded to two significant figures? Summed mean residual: -0.49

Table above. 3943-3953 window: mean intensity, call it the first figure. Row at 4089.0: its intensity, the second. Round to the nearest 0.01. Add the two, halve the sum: 5.22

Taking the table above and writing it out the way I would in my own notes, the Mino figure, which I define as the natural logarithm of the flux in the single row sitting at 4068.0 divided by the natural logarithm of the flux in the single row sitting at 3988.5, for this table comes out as 1.01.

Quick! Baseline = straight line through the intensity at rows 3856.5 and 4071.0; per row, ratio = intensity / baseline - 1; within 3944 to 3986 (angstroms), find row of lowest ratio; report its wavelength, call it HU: 3969.0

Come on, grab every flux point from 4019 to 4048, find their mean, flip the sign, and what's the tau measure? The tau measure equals -5.3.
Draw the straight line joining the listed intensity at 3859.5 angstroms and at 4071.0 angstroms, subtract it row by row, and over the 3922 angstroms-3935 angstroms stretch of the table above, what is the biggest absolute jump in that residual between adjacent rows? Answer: 0.54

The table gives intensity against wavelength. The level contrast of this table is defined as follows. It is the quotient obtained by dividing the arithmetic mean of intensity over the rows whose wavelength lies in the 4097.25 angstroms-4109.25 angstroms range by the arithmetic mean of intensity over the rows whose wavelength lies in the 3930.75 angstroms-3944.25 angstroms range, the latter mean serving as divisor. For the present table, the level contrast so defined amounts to 1.04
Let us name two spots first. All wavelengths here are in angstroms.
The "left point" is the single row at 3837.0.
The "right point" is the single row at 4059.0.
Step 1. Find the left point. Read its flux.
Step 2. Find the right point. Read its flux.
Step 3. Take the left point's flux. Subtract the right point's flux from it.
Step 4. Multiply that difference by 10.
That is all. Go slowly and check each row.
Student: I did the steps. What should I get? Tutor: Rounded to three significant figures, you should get -19.0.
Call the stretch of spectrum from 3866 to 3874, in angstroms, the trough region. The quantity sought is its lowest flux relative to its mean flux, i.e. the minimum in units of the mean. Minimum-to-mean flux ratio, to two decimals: 0.99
